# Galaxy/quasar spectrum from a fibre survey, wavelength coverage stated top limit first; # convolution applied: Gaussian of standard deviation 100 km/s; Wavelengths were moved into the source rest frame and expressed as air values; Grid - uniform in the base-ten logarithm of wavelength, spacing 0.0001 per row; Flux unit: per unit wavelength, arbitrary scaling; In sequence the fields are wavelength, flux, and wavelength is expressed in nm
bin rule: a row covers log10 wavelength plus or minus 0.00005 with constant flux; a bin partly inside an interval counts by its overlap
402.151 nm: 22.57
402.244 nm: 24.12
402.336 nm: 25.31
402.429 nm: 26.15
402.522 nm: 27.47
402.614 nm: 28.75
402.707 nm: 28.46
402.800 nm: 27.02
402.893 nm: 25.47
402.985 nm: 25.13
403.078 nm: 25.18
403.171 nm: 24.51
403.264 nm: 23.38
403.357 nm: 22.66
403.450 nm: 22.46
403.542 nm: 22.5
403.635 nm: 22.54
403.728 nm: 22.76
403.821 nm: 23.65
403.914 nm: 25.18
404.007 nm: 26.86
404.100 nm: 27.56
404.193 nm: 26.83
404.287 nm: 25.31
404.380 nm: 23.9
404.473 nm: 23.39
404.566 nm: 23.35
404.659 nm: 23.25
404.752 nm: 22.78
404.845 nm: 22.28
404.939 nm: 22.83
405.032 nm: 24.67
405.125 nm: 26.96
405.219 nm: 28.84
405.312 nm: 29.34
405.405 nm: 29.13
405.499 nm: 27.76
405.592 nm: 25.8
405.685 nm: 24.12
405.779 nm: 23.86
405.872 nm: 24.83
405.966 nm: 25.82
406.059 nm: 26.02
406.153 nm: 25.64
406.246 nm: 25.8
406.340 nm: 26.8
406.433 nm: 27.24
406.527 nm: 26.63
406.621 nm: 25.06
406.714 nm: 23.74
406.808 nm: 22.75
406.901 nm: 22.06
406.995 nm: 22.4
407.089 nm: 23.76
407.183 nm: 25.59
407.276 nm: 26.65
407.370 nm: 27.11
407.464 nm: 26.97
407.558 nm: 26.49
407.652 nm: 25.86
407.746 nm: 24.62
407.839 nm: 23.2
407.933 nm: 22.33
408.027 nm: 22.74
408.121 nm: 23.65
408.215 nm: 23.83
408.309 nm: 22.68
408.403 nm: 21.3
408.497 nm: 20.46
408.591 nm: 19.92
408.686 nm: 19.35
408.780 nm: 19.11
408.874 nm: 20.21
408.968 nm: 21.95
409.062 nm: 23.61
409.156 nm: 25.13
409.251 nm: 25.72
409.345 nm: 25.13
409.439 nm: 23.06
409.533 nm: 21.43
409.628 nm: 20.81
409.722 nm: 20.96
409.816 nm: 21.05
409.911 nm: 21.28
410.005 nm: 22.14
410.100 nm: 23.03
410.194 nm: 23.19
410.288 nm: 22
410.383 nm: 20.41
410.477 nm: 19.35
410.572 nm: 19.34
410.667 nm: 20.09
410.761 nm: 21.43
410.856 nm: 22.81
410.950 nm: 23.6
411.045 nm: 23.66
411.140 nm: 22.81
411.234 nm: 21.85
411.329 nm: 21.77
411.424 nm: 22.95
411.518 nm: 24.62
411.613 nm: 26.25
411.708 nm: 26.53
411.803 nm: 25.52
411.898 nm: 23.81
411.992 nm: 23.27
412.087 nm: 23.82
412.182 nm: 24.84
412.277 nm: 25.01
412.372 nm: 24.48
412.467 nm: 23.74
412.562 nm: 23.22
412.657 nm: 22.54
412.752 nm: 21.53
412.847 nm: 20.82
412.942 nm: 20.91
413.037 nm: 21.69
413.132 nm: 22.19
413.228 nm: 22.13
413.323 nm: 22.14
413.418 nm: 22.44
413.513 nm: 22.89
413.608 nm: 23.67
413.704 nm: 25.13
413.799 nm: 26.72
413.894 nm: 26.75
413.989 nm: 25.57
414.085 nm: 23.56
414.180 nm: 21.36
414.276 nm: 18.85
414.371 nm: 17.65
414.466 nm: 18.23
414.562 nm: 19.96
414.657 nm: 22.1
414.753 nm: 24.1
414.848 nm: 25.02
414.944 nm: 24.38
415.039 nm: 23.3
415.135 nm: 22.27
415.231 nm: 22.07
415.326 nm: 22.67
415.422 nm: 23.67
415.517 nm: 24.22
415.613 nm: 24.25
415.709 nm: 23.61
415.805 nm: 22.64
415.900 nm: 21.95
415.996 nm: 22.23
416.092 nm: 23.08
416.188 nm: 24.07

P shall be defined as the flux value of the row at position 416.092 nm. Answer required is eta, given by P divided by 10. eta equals 2.31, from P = 23.08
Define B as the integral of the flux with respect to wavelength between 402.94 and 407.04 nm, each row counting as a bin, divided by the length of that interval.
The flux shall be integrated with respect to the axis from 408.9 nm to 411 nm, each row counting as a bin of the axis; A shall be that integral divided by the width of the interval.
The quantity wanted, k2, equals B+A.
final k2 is 47.0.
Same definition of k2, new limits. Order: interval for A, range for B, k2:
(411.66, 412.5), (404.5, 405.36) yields 49.5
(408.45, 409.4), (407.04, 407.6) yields 48.1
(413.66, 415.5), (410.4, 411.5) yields 44.7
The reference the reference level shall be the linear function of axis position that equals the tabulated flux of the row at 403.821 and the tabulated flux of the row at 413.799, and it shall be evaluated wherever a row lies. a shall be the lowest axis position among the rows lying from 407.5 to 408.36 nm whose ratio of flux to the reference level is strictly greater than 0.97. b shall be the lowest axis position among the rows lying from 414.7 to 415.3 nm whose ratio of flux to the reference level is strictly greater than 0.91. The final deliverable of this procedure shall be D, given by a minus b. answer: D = -7.29 nm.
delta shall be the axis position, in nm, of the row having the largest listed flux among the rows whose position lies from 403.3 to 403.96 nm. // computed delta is 403.914 nm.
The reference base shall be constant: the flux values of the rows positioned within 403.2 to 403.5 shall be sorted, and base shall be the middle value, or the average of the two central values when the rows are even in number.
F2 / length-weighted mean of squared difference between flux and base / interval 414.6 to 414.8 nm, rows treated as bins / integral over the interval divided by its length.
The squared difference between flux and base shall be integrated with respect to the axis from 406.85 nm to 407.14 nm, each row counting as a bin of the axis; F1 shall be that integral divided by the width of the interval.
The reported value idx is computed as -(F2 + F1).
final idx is -2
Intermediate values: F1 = 1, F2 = 1.5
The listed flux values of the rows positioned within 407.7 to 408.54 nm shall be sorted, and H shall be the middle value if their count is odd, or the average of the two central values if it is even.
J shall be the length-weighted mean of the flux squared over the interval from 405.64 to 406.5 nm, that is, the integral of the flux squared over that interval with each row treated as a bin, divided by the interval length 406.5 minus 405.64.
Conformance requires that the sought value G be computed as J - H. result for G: 633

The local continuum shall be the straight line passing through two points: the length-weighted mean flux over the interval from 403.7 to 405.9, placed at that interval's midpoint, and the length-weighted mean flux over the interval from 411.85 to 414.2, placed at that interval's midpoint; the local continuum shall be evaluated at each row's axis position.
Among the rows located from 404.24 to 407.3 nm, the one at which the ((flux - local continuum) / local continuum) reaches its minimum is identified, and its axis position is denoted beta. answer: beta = 404.845 nm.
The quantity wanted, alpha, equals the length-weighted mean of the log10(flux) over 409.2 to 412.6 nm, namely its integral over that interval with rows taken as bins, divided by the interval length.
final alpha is 1.36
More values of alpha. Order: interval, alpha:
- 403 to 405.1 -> 1.38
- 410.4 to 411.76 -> 1.35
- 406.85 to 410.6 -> 1.36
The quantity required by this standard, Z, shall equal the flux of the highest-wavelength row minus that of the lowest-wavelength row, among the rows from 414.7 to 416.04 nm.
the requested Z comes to -1.9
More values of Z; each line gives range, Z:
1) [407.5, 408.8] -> -7.4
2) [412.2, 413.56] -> -2.1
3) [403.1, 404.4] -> -0.6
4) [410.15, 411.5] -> -0.2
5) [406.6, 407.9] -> -1.9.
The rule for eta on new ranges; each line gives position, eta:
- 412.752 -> 2.15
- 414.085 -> 2.36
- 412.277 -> 2.50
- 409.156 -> 2.51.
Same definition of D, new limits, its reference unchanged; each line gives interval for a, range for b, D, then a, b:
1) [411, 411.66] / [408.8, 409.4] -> 2.55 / 411.613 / 409.062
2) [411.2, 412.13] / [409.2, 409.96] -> 2.36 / 411.613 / 409.251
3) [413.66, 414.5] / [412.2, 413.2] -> 1.52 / 413.799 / 412.277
